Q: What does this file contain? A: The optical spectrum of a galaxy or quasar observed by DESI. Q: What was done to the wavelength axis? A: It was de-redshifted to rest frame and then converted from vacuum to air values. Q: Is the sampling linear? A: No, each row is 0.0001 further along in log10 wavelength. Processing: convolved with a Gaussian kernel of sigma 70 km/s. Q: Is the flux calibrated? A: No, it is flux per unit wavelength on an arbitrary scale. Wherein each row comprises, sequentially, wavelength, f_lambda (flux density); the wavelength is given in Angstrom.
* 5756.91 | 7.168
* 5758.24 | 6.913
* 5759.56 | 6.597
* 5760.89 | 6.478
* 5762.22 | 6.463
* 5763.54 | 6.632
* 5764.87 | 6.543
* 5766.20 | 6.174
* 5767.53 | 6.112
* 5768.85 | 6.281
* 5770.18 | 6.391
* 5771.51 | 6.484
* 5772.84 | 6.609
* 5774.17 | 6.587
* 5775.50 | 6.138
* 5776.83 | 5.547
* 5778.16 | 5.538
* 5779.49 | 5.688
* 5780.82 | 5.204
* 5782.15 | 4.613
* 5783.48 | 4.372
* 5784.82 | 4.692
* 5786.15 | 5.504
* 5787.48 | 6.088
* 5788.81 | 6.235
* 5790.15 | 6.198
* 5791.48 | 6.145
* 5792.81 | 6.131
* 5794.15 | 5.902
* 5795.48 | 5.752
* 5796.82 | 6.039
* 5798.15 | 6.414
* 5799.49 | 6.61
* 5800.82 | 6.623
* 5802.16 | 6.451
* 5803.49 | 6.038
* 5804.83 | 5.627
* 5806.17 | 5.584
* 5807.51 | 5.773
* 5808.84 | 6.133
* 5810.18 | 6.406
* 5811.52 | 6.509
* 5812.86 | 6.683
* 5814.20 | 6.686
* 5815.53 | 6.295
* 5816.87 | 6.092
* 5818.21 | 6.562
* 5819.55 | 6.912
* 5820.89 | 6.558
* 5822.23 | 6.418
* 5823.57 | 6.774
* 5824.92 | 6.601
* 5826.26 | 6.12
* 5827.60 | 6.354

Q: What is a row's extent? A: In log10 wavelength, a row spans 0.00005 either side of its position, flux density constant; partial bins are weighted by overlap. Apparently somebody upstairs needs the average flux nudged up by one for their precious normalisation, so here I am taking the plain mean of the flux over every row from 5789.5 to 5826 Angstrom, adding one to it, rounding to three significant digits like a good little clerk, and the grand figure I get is 7.29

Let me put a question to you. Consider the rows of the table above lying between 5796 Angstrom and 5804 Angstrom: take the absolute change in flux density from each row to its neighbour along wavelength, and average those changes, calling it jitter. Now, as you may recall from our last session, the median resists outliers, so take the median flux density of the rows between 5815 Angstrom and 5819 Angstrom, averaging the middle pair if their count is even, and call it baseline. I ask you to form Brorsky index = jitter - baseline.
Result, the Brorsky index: -6.1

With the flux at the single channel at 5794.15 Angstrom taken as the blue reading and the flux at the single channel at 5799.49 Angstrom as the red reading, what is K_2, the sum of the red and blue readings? 12.5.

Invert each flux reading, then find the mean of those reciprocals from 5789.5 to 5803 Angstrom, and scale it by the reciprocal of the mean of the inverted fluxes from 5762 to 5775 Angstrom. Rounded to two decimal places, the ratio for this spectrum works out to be 1.03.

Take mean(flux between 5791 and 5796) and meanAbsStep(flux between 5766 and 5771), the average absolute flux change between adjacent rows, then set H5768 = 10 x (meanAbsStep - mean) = -58.7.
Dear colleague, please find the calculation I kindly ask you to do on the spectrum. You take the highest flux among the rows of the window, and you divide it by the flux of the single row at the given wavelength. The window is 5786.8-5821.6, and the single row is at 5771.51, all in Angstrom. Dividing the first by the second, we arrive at 1.07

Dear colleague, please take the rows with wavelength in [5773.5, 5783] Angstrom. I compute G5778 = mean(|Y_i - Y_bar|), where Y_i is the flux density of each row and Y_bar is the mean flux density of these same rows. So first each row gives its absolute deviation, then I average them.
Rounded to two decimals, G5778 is 0.45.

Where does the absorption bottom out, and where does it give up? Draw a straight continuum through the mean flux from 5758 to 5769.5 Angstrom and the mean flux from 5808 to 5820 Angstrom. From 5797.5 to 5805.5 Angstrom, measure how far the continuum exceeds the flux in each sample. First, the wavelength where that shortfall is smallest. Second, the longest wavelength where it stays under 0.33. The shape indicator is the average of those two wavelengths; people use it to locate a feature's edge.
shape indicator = 5801.5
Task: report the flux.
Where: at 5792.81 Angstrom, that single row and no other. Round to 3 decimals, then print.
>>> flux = 6.131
